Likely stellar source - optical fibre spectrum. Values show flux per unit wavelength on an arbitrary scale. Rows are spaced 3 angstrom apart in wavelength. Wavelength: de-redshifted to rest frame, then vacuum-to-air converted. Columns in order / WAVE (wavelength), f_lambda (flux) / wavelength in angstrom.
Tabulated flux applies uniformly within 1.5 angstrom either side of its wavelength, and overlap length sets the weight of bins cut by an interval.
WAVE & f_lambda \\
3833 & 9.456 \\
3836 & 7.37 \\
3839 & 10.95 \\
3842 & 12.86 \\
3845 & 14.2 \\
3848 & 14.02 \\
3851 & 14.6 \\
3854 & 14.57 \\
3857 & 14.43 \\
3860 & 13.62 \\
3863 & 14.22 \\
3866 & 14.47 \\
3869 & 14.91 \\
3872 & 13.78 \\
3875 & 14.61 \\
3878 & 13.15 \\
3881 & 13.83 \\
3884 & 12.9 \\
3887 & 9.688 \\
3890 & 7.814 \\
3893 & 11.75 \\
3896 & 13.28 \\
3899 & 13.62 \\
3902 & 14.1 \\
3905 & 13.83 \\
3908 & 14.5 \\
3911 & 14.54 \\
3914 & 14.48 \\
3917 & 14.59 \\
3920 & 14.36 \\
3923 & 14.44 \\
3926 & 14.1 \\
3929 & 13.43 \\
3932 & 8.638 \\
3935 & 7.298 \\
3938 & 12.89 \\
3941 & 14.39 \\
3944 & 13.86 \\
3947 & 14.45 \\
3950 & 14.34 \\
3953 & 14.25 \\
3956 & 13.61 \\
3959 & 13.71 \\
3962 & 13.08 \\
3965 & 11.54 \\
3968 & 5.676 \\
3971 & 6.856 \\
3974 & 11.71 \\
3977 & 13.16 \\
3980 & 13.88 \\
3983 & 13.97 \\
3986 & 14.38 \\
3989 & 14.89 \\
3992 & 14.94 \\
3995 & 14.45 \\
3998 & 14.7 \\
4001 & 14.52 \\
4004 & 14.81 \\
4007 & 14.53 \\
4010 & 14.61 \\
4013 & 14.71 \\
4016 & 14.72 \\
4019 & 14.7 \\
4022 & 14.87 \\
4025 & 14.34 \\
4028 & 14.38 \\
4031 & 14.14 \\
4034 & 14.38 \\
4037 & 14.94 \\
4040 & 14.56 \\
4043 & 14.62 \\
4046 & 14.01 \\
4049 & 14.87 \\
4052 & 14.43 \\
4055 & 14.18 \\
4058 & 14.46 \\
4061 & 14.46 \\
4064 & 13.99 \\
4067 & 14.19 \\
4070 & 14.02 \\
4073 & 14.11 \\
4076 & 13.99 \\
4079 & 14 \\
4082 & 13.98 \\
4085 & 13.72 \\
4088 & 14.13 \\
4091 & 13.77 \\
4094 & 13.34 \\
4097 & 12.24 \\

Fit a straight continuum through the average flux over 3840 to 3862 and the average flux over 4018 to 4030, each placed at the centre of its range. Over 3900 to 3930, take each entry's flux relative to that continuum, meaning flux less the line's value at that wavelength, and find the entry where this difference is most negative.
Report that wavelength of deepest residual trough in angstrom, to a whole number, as 3929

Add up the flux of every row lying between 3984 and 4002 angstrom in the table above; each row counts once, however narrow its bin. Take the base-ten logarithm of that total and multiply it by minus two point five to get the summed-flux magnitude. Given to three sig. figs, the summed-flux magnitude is -4.86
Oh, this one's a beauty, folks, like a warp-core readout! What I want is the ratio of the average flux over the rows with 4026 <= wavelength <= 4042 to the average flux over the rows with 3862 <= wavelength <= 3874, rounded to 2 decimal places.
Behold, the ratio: 1.01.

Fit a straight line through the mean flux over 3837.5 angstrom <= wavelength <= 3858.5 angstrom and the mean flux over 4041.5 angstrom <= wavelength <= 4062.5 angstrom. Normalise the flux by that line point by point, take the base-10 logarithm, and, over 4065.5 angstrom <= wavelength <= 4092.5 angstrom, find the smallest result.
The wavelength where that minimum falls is 4085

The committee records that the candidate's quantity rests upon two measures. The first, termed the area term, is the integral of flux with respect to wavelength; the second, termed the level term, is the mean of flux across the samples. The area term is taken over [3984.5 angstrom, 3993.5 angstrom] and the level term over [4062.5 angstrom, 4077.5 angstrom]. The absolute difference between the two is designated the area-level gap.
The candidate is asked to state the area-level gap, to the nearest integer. 119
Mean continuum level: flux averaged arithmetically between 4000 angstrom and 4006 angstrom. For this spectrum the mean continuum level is 14.7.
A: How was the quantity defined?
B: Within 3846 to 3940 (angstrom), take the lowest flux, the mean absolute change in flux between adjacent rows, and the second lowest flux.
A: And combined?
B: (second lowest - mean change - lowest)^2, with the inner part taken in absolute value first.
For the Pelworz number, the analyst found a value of 0.36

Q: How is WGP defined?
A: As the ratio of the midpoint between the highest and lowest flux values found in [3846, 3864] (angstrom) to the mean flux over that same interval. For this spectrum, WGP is 0.99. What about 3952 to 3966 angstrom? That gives 0.97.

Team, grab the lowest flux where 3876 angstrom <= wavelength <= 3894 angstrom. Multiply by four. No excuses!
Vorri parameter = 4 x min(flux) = 31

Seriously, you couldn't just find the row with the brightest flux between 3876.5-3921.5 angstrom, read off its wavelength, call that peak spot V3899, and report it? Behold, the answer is 3917 angstrom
